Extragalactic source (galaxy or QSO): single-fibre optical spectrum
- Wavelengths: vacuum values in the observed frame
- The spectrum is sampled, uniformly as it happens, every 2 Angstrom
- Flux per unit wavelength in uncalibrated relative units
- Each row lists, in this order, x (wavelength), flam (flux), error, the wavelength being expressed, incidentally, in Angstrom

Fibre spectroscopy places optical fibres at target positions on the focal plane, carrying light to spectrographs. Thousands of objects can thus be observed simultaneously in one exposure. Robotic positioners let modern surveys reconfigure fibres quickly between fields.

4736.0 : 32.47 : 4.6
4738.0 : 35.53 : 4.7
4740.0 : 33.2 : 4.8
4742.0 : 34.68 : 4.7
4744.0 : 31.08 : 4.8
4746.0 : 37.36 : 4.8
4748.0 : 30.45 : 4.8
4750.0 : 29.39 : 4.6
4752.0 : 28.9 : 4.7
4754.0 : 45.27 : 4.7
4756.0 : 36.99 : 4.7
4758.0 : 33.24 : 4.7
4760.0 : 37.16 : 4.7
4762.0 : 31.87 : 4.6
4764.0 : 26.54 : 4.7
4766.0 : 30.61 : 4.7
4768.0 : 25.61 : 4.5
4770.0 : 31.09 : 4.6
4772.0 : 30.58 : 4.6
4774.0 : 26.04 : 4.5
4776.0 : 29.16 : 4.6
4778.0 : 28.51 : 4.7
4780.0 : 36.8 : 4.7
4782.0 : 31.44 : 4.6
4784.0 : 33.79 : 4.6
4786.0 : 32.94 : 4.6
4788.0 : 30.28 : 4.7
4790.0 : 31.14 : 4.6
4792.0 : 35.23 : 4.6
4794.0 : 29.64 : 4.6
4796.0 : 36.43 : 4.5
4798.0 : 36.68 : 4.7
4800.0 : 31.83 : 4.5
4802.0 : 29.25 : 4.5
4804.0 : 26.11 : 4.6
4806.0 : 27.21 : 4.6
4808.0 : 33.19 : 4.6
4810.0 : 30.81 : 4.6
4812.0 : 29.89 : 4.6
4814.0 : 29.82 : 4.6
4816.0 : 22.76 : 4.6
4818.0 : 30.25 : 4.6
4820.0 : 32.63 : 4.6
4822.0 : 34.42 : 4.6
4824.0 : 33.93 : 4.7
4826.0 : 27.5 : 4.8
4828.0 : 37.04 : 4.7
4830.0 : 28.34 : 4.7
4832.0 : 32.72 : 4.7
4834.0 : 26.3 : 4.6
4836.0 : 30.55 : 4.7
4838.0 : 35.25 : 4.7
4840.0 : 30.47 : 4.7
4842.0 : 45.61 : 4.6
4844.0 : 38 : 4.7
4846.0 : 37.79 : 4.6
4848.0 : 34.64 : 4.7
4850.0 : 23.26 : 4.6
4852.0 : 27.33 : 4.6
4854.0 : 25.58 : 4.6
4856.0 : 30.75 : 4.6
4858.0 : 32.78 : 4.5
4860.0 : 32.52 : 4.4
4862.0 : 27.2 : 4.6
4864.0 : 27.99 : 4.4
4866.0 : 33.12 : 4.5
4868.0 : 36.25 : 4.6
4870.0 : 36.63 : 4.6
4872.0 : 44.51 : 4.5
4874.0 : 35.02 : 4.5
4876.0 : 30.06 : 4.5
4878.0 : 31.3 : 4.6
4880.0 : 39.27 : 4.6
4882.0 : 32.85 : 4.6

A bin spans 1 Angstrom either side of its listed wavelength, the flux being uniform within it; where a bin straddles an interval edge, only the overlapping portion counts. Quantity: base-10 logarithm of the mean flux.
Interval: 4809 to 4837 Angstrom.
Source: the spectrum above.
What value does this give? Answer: 1.48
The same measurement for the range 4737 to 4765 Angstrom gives 1.53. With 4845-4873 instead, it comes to 1.51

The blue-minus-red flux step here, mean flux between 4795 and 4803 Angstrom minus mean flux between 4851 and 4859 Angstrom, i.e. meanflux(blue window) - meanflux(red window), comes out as 4.4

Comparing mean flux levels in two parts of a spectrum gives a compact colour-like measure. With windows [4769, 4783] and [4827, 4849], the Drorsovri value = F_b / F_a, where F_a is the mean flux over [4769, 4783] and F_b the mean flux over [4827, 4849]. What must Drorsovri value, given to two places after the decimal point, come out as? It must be 1.12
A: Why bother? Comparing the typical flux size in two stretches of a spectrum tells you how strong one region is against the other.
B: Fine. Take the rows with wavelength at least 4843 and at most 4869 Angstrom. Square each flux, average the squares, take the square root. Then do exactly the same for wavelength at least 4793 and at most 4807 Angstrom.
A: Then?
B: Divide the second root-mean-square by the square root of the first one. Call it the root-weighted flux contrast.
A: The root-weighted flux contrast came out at 5.56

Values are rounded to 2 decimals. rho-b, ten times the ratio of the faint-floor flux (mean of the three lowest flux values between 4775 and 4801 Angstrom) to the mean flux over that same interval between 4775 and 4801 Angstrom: 8.93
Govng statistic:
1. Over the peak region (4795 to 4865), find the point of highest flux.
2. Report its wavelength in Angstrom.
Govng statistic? 4842.0 Angstrom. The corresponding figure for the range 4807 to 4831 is 4828.0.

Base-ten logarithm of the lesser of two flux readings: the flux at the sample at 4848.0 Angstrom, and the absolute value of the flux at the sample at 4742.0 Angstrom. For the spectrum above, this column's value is 1.54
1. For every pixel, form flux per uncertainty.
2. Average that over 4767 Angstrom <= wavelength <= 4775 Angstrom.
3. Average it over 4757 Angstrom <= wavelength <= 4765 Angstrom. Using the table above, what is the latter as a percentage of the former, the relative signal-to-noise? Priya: 111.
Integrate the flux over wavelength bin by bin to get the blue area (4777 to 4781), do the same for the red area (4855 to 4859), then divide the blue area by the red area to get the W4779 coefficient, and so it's 1.03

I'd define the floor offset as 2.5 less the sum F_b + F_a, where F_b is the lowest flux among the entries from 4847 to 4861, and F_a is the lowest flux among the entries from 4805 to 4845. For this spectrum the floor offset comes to -43.5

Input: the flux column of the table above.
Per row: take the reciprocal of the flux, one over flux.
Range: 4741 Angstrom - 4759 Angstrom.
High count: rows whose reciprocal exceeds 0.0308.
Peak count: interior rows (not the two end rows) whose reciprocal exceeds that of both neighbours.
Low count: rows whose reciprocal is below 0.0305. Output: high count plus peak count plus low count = 11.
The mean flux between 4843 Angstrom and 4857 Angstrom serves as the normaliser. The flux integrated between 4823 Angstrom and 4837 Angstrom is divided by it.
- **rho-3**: 13.9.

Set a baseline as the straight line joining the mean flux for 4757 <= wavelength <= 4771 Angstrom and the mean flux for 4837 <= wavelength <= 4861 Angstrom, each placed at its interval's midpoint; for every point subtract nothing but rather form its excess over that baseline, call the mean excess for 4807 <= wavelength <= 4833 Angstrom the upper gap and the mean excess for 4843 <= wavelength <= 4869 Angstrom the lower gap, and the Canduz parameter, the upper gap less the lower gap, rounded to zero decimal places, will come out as 1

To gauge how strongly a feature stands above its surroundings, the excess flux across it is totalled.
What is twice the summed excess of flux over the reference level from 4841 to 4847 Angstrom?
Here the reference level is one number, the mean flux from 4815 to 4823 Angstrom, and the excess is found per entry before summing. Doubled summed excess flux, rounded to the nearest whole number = 63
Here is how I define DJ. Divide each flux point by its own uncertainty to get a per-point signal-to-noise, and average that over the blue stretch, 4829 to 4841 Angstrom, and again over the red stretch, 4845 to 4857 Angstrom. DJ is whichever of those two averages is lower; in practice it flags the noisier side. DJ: 6.5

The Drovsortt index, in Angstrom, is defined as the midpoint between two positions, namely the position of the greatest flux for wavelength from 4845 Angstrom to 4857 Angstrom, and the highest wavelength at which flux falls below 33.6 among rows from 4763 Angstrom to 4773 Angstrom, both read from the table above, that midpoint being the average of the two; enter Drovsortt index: 4809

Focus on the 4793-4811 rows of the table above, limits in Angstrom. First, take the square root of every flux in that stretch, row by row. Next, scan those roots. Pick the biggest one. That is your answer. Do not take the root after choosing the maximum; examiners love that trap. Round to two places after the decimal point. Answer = 6.06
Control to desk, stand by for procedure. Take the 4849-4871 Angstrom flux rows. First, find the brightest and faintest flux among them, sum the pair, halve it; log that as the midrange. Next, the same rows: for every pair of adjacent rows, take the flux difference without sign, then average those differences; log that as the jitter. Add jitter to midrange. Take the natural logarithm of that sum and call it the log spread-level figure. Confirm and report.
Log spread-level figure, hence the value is 3.49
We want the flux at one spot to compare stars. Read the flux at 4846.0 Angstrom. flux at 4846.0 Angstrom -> 37.79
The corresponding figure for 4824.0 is 33.93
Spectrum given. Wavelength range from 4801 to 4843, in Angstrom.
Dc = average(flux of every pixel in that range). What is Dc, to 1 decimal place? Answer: 31.1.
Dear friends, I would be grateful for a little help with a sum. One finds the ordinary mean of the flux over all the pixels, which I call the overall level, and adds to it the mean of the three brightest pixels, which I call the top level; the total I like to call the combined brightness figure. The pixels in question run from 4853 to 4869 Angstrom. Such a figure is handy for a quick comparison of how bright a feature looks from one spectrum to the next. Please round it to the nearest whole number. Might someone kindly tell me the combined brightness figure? 65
